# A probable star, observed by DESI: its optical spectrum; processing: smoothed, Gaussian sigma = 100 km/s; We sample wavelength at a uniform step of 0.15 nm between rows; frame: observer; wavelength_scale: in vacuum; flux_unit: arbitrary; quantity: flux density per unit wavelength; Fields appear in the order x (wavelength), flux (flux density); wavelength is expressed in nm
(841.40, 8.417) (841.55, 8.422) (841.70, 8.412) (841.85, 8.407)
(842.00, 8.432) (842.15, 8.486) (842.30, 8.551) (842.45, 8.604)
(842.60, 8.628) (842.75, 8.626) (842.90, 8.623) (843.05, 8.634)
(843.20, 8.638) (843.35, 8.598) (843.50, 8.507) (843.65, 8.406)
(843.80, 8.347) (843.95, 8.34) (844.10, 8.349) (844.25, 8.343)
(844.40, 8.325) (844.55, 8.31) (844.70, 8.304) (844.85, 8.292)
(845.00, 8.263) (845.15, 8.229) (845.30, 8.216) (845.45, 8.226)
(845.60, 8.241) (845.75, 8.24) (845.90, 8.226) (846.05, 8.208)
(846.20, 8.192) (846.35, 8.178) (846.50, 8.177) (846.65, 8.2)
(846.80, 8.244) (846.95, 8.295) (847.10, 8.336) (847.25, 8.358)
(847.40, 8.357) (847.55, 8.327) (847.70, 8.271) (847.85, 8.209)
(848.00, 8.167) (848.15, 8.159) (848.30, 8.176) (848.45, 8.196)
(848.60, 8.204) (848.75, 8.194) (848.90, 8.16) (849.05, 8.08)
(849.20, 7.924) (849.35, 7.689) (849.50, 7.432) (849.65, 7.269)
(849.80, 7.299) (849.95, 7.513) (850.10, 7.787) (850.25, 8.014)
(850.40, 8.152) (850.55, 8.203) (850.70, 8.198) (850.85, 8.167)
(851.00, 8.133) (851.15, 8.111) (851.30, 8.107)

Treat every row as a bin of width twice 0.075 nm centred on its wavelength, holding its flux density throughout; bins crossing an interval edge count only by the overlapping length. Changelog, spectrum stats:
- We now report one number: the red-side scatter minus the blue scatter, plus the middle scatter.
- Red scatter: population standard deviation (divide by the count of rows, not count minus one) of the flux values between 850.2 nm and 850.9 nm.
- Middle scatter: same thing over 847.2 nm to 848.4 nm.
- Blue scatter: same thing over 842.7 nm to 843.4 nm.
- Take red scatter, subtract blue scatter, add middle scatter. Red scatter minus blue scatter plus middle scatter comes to 0.14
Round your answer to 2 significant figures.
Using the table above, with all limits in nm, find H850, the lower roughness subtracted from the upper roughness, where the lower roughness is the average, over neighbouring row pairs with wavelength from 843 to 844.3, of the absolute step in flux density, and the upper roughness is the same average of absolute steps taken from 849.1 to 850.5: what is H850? 0.15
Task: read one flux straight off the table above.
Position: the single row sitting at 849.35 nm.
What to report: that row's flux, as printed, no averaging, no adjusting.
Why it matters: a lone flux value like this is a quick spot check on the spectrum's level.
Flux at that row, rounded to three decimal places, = 7.689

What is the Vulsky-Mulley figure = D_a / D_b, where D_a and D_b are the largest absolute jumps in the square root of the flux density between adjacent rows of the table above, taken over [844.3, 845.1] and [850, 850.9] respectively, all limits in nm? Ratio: 0.12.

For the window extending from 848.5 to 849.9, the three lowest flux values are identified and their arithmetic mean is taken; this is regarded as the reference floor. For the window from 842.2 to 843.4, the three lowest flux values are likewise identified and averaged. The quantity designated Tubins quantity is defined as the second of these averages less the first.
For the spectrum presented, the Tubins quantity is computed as 1.3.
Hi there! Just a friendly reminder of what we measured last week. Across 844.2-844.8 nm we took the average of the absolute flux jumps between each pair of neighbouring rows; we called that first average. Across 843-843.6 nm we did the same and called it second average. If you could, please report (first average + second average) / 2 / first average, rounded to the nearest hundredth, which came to 2.23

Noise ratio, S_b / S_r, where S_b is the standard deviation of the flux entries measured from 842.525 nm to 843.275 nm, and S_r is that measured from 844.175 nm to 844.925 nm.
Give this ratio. 0.31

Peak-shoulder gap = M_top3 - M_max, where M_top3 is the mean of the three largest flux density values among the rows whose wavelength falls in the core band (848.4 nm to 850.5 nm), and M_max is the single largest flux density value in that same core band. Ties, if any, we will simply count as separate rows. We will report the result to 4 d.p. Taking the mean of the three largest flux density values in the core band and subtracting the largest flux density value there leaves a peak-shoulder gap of -0.0060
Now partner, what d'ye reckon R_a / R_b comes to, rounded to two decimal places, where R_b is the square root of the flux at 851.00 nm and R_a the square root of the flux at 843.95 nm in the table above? 1.01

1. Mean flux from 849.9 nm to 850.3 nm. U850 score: 7.8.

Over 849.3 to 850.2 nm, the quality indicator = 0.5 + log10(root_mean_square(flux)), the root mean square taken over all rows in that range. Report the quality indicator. 1.38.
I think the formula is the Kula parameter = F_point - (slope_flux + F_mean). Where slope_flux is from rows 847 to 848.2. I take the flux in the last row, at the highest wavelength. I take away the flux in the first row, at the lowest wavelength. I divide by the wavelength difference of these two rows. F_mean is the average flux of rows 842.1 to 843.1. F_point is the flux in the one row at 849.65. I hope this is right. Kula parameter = -1.2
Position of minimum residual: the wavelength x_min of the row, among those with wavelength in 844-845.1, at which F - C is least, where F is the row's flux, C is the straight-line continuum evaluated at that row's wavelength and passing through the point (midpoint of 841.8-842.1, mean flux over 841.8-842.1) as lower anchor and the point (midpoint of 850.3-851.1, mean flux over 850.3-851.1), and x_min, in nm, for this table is 845.00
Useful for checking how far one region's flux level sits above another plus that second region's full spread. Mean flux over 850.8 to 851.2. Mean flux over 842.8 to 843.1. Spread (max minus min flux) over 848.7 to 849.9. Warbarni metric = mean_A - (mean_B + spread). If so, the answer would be -1.4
